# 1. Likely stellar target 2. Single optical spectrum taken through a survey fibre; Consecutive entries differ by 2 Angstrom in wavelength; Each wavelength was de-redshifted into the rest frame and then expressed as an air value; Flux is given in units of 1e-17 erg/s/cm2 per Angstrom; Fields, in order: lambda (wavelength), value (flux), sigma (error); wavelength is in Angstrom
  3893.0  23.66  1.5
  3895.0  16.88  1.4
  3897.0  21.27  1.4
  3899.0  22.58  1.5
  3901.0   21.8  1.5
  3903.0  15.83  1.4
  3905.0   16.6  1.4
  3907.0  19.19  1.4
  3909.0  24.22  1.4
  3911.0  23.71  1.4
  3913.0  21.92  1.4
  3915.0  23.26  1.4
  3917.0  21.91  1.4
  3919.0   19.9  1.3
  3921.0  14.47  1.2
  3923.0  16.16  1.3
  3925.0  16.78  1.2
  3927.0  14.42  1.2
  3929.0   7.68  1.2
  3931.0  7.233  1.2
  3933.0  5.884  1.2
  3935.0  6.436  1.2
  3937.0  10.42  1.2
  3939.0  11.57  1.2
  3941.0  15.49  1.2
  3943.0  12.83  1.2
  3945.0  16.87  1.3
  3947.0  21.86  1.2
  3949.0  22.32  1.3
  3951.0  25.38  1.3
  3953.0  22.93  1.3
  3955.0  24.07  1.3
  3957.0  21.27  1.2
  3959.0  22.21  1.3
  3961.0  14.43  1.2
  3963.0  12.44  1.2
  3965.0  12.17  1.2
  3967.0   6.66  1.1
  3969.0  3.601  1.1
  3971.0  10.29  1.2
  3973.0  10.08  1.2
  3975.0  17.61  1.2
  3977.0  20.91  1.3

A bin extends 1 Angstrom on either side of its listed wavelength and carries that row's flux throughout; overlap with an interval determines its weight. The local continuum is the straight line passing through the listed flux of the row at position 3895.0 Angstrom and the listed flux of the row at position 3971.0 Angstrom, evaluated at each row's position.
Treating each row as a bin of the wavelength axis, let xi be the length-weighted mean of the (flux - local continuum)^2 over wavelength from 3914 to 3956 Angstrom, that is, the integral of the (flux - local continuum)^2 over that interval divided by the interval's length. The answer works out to 49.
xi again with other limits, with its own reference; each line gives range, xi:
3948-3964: 98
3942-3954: 85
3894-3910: 21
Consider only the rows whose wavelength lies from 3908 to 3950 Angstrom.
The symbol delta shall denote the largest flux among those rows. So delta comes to 24.22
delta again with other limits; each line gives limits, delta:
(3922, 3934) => 16.78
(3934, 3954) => 25.38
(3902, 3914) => 24.22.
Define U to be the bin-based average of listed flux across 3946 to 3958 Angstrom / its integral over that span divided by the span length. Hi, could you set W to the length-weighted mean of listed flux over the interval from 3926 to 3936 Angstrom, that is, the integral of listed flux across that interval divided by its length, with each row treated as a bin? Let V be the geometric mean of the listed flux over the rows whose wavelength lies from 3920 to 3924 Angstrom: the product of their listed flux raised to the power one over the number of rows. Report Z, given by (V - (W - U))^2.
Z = 896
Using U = 23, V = 15.3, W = 8.3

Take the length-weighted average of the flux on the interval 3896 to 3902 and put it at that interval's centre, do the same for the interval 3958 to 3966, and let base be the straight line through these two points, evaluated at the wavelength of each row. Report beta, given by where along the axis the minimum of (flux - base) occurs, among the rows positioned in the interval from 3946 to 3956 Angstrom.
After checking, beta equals 3947.0 Angstrom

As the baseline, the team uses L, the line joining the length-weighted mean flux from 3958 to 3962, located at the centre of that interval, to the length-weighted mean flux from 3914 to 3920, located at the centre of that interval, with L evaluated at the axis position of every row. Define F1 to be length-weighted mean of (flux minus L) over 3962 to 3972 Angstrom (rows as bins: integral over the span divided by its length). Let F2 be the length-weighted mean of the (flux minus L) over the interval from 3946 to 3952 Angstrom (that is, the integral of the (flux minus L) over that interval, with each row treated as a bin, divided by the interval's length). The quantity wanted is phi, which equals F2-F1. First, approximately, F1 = -9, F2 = 4.0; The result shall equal 13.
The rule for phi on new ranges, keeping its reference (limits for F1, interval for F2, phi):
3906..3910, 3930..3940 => -11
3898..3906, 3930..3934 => -10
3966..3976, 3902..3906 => 1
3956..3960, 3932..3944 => -13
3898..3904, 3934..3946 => -5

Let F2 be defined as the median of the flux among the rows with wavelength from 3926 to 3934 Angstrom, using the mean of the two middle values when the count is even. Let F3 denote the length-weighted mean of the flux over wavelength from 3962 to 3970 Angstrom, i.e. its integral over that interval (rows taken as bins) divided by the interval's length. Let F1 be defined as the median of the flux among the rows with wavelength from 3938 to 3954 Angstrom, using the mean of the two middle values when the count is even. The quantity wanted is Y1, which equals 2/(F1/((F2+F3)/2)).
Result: 0.8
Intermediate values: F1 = 19.4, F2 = 7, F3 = 8.7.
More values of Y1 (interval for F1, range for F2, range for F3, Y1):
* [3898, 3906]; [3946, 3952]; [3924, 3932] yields 1.8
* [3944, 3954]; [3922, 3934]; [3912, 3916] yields 1.5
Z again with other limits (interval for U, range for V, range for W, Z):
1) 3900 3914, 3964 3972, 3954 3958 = 27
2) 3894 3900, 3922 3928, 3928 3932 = 815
